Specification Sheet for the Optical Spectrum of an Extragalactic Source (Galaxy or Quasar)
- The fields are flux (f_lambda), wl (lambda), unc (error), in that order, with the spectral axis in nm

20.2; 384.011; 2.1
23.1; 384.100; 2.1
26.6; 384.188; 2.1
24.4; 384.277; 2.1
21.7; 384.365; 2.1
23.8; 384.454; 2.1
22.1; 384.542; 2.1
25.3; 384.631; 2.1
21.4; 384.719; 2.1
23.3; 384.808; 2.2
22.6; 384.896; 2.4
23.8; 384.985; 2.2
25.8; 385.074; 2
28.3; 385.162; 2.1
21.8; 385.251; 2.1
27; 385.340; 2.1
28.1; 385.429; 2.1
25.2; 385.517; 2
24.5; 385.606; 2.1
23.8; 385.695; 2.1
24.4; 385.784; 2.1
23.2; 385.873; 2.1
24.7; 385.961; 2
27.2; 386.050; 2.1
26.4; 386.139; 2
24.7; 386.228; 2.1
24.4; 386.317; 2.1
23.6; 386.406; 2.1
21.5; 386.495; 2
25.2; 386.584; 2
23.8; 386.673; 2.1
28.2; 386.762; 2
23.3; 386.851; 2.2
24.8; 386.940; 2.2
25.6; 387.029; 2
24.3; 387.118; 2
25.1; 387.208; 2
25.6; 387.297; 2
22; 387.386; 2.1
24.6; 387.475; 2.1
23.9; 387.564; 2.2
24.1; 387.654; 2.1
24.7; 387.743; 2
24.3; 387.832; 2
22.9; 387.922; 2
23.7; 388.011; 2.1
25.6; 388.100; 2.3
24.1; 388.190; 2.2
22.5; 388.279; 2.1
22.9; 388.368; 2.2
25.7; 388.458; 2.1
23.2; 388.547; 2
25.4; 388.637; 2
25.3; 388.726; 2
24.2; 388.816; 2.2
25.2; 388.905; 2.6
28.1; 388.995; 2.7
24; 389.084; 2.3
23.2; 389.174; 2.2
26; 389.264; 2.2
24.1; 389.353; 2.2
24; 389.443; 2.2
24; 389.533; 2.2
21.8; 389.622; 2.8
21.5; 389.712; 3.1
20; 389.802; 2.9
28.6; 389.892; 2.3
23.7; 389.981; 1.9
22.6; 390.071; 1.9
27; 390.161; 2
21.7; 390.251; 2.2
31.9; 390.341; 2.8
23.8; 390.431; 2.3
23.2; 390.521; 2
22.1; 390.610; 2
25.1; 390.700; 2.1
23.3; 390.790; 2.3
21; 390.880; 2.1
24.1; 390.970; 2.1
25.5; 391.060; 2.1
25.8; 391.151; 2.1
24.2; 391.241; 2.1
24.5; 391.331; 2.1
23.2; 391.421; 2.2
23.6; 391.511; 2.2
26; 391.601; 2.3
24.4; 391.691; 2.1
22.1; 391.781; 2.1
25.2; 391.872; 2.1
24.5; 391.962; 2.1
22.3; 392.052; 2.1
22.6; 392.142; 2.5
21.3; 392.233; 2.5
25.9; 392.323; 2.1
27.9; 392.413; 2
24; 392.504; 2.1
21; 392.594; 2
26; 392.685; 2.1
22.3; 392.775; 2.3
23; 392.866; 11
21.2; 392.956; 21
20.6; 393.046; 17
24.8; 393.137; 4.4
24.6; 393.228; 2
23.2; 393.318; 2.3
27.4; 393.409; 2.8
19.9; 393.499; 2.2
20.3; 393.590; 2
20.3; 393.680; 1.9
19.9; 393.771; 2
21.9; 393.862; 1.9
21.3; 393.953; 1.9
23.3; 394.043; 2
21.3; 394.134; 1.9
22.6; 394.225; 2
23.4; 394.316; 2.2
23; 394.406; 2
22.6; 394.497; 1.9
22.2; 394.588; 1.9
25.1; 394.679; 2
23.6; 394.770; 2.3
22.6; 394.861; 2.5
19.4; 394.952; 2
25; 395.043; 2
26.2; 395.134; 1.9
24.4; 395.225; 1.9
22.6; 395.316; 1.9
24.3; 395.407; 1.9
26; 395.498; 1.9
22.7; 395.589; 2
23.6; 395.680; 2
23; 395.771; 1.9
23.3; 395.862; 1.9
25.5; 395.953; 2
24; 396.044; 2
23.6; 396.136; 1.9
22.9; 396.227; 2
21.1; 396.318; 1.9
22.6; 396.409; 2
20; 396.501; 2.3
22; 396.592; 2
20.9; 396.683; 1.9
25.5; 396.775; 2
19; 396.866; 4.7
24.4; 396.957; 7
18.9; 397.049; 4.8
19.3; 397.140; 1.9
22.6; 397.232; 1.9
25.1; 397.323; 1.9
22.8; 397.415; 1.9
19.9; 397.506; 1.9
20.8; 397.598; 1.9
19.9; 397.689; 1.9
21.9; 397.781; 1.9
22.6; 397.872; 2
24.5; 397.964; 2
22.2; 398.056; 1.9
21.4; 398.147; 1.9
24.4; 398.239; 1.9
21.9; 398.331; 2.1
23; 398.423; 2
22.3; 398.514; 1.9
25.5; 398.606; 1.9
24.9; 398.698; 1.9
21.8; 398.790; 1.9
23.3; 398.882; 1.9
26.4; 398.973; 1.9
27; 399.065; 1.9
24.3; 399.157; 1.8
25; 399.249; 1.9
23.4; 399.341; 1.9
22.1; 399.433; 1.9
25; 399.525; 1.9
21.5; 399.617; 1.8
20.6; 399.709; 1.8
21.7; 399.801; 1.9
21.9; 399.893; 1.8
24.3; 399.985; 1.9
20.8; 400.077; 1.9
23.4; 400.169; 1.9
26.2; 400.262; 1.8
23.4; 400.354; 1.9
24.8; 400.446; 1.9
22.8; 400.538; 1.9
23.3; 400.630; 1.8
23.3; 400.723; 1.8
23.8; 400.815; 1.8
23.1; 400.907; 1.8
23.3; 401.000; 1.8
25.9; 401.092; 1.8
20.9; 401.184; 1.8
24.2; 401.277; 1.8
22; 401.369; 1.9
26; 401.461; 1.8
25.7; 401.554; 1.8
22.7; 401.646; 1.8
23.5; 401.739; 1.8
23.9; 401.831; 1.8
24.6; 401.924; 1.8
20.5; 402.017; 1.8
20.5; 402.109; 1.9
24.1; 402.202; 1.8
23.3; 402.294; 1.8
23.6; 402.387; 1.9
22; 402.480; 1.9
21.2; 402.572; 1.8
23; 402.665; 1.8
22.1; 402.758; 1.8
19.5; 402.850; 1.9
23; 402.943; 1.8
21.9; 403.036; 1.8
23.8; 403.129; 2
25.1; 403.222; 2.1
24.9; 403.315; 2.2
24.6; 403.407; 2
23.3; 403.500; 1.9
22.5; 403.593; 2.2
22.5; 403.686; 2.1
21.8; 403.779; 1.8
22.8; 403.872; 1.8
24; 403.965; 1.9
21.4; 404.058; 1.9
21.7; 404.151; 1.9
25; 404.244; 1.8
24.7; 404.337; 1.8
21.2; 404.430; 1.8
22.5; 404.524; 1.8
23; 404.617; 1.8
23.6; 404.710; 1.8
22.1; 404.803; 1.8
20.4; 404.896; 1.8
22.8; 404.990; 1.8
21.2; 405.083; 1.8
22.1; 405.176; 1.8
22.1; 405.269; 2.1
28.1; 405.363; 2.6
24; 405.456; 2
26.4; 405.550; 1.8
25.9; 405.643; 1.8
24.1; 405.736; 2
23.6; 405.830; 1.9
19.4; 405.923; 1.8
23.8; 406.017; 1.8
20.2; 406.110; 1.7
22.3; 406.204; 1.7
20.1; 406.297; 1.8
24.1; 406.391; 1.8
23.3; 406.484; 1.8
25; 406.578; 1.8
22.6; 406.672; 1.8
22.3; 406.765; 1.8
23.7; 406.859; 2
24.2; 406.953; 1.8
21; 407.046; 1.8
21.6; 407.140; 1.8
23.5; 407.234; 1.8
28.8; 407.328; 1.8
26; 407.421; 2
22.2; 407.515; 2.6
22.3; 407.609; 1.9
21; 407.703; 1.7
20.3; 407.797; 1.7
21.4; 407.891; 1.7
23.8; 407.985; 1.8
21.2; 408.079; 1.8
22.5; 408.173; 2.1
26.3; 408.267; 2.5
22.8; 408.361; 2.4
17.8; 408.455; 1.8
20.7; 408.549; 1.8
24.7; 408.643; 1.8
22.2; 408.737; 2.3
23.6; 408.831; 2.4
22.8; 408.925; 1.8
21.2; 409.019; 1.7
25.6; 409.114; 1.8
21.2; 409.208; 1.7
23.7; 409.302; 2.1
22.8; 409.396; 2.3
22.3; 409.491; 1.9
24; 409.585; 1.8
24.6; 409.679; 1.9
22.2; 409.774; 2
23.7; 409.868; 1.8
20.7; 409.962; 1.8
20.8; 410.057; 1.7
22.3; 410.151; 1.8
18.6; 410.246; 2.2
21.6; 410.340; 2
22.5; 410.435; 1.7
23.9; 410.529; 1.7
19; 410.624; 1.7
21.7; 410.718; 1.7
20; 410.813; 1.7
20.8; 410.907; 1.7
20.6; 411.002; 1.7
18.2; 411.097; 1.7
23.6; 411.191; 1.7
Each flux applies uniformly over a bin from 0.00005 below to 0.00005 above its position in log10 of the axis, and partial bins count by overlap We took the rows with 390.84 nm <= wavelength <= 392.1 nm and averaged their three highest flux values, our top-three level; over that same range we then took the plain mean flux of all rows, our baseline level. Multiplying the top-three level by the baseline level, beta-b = 619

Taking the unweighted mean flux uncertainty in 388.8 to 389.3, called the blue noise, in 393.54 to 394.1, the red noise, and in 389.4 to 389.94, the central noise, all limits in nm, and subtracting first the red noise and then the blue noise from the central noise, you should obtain -1.7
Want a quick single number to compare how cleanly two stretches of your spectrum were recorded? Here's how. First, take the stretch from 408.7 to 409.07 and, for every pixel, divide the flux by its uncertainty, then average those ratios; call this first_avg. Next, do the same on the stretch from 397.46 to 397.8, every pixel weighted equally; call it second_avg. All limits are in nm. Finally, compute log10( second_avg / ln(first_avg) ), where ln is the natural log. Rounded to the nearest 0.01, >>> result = 0.65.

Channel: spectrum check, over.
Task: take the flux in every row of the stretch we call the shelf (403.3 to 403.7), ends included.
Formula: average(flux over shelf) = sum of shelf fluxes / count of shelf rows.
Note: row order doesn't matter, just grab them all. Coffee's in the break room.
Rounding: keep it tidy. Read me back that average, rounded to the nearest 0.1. 23.6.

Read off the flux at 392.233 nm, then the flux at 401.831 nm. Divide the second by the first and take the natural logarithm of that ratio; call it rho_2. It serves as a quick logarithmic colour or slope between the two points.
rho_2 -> 0.12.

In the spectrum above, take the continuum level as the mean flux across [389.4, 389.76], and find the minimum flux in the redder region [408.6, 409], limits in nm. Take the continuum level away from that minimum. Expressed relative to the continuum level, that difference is -0.03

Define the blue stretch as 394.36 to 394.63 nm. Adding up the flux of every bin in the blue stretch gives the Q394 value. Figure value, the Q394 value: 68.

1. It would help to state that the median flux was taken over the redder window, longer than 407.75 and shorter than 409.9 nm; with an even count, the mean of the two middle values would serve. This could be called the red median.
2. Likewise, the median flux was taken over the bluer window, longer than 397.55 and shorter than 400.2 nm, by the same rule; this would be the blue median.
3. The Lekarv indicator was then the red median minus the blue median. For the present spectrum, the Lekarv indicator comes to 0.20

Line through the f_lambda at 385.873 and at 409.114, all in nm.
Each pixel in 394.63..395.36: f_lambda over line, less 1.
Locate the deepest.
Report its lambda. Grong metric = 394.952 nm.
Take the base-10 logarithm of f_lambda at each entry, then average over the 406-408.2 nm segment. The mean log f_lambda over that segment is 1.356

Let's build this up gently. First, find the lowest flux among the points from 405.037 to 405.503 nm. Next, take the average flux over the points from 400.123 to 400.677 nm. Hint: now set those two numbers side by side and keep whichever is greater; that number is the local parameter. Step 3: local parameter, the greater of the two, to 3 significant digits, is 24.0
